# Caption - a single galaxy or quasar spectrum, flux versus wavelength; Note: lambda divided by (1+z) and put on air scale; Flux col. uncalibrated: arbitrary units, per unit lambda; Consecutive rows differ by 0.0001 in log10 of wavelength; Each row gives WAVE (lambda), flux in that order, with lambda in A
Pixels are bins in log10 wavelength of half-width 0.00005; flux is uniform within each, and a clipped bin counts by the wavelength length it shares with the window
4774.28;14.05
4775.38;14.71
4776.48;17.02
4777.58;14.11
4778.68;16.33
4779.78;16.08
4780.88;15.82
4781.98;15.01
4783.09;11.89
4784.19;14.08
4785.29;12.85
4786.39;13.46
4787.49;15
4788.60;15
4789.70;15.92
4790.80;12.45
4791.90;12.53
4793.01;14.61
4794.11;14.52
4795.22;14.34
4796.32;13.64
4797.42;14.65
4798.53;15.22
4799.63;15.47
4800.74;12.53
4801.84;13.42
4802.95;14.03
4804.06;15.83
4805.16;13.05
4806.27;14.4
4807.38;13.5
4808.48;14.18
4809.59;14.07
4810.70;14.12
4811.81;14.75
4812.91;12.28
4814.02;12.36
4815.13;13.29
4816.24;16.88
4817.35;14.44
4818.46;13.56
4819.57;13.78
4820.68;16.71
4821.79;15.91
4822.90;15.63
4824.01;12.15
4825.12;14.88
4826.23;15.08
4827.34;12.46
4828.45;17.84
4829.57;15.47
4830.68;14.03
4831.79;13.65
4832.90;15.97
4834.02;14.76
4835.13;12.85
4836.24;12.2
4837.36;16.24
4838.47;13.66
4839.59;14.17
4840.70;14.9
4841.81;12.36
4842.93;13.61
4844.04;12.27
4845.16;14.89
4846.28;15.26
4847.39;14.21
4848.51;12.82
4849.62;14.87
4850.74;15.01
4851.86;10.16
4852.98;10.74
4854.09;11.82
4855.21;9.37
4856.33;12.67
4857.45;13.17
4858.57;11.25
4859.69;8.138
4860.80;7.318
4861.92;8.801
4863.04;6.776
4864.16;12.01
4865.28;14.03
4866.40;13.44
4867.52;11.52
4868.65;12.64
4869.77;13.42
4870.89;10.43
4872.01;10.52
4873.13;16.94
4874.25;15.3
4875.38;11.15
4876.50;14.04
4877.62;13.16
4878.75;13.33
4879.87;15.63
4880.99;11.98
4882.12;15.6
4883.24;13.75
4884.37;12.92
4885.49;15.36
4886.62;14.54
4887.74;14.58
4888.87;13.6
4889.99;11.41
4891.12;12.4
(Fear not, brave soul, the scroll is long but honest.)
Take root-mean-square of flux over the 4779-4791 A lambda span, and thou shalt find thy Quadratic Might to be 14.4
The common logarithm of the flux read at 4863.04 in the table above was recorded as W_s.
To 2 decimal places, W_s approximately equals 0.83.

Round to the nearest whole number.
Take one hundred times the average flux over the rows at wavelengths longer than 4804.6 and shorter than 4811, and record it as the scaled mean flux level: 1389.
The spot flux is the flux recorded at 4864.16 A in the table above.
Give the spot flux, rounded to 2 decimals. 12.01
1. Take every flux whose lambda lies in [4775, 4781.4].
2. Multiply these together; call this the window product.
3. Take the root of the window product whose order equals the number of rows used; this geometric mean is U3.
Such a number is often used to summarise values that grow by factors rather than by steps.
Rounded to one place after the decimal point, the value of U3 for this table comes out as 15.6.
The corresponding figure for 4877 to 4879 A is 13.2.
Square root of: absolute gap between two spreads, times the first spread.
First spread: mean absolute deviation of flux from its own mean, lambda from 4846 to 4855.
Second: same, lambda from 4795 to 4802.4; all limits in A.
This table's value 1.2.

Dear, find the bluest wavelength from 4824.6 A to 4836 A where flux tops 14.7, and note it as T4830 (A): 4825.12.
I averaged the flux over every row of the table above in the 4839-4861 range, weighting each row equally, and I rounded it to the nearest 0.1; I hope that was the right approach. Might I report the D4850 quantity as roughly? 12.5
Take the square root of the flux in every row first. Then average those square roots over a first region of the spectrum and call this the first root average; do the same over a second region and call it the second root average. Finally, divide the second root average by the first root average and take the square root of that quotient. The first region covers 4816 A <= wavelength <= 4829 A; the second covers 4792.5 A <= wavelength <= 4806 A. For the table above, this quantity 0.99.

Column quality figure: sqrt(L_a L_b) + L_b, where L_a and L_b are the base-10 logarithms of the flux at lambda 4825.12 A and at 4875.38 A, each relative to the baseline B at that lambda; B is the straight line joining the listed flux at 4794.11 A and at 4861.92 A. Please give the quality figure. 0.29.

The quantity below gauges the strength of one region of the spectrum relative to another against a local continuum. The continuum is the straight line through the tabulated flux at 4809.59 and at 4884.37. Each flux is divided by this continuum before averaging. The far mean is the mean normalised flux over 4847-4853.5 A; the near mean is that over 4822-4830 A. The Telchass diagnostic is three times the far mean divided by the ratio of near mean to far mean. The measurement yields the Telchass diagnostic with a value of 2.6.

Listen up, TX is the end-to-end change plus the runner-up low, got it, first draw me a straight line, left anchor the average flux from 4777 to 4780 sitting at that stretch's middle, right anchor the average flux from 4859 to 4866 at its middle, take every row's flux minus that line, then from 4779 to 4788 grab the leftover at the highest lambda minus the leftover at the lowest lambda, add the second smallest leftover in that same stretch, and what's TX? -2.7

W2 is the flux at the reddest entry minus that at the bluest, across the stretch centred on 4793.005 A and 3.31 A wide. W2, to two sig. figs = 2.0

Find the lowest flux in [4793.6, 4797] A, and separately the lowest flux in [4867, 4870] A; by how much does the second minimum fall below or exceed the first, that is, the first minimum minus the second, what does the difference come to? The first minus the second 2.1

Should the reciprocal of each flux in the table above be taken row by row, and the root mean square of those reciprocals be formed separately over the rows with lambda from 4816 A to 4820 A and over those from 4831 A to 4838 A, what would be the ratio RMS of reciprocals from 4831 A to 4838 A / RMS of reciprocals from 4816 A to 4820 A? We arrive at 1.03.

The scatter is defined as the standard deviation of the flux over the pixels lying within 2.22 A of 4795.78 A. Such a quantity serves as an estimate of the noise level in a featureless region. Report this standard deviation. 0.4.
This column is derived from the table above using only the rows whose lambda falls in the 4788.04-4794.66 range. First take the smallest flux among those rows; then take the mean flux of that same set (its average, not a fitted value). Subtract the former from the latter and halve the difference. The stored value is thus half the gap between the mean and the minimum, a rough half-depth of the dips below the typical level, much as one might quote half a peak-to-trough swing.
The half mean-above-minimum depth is 0.86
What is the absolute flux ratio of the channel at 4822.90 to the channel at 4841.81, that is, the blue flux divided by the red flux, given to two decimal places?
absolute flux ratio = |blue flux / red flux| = 1.26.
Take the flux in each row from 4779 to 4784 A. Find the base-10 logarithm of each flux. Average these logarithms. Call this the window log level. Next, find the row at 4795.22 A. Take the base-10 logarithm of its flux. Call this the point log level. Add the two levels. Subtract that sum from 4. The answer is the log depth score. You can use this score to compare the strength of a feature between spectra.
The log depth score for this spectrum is 1.68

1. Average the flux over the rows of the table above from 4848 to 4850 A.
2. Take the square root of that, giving 3.72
